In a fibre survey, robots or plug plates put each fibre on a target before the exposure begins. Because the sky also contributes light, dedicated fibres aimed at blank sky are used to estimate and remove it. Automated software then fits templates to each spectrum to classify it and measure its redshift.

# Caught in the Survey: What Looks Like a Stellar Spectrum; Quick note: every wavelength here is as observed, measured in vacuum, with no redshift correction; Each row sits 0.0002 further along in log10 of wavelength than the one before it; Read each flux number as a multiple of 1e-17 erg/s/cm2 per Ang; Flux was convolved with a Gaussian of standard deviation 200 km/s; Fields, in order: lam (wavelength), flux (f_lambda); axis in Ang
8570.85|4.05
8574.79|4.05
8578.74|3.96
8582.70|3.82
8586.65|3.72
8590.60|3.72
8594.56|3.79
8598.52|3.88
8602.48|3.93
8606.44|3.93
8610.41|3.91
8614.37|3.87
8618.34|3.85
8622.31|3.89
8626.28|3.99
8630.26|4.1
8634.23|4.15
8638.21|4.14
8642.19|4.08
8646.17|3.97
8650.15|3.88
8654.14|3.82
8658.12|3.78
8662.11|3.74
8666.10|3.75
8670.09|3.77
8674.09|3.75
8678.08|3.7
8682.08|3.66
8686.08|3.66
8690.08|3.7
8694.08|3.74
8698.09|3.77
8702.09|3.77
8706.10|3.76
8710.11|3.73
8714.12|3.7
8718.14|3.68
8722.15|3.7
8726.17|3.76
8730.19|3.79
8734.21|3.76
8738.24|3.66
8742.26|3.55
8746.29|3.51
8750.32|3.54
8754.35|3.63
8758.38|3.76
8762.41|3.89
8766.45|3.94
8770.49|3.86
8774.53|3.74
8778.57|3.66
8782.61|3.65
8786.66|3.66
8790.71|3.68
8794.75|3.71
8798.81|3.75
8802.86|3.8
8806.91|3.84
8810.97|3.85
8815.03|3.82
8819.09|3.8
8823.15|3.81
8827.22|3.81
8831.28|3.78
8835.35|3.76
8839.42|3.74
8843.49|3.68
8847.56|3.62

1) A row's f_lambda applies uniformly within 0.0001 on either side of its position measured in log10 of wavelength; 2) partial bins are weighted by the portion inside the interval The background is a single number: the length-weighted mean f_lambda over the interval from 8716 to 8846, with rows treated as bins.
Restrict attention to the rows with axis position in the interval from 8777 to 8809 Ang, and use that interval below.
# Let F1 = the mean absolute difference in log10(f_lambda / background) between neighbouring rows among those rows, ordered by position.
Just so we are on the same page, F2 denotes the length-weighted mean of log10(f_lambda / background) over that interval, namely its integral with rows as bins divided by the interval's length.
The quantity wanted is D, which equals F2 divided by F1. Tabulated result -0.6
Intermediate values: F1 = 0.0033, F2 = -0.0020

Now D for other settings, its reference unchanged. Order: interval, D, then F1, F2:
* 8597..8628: 4.5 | 0.0043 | 0.0193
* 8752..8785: 0.3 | 0.0098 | 0.0029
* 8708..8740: -0.3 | 0.0048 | -0.0016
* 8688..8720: -0.2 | 0.0027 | -0.0006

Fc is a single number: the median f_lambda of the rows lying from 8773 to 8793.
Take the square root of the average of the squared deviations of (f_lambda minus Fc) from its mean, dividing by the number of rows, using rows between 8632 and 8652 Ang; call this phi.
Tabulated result 0.10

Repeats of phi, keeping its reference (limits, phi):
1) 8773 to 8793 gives 0.03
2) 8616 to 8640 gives 0.12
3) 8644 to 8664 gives 0.08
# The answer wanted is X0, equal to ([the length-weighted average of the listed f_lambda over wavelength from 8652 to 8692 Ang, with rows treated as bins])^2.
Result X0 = 13.9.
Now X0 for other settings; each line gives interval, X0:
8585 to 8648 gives 15.5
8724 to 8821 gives 13.9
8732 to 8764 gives 13.4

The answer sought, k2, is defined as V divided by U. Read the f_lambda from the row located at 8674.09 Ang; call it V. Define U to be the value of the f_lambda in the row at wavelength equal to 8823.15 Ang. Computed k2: 0.98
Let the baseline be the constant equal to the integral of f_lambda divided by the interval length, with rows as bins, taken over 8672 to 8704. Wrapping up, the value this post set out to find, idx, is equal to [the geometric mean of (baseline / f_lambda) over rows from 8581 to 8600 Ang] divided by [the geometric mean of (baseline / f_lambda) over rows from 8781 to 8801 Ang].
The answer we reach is 0.975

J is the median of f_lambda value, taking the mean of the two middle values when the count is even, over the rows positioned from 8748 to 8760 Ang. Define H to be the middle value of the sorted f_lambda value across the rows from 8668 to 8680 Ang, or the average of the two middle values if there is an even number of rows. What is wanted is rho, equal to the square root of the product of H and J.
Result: 3.69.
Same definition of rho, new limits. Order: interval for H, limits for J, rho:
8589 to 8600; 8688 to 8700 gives 3.76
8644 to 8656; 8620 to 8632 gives 3.93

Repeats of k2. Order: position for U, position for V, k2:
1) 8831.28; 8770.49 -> 1.02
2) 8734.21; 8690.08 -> 0.98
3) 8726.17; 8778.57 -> 0.97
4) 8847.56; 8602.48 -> 1.09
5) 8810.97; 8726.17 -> 0.98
